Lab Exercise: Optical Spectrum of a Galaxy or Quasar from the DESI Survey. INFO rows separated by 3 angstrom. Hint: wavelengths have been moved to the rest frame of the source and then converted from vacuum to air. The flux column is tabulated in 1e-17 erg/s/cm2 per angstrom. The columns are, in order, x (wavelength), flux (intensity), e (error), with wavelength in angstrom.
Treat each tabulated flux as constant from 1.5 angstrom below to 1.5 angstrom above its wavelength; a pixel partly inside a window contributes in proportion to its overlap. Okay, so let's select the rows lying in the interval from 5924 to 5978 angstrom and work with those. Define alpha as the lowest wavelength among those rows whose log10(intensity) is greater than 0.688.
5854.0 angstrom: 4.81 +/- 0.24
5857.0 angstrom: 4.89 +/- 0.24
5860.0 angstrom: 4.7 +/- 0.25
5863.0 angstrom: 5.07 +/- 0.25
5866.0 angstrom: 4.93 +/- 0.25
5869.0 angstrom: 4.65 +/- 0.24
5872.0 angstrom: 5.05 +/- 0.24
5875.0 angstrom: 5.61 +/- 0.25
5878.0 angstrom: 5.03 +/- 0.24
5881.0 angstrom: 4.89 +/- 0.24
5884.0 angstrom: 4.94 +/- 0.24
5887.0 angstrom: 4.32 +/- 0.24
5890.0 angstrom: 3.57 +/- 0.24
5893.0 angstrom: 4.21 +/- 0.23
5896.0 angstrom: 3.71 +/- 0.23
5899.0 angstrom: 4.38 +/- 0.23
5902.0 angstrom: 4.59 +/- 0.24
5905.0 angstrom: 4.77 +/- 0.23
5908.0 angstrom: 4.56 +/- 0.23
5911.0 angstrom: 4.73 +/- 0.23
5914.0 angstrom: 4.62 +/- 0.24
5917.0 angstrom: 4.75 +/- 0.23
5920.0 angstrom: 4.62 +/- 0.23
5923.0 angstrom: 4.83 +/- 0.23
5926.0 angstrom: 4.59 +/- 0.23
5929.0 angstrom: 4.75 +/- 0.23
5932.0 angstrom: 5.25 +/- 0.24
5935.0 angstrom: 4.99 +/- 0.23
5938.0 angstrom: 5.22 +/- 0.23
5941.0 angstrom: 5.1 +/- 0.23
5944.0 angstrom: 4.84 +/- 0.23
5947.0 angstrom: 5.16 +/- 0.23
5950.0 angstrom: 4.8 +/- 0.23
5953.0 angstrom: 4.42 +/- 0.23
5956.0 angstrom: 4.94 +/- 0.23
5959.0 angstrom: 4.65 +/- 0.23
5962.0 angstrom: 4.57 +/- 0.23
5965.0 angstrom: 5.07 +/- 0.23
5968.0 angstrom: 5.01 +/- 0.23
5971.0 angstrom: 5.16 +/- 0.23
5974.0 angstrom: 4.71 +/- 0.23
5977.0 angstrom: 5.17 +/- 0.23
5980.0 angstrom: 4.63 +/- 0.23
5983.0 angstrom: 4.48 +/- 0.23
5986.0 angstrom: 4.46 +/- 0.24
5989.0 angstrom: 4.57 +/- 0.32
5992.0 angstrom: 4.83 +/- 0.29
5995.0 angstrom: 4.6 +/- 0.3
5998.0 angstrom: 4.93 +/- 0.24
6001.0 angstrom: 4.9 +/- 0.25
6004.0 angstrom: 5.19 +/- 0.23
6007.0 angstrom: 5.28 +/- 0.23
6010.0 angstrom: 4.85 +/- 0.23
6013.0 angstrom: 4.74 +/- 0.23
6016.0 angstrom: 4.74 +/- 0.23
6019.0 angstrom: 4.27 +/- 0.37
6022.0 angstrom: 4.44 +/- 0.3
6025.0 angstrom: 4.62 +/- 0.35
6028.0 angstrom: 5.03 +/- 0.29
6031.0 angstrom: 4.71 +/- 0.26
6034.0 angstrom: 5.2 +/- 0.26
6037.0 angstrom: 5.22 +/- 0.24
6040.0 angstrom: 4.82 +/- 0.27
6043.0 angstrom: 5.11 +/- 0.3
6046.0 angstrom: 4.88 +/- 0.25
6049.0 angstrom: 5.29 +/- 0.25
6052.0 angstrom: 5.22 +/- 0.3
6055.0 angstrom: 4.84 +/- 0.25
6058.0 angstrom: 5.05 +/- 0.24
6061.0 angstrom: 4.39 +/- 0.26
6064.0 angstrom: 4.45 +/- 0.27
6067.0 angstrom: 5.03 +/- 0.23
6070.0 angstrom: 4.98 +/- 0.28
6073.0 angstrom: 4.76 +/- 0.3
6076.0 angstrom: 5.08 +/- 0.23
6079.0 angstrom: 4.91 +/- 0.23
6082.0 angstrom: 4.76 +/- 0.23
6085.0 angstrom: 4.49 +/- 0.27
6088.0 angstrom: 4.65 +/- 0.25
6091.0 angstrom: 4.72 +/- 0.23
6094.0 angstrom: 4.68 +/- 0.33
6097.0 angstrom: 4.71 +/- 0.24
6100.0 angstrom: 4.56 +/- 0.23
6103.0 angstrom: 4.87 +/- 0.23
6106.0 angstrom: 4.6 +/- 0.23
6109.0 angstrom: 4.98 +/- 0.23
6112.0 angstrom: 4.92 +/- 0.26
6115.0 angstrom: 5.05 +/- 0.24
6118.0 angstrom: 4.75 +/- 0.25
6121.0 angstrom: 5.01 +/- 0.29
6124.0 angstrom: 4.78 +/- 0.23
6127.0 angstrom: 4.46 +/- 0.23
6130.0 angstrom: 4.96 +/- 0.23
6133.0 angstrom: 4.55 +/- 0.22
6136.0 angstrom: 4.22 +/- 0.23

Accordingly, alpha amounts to 5932.0 angstrom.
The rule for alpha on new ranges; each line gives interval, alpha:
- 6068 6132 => 6070.0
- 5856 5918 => 5857.0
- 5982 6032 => 5998.0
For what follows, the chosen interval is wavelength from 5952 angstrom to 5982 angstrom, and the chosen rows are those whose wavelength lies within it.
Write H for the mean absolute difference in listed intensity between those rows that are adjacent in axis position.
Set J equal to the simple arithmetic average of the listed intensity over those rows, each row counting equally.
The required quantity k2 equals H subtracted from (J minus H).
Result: 4.16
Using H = 0.34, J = 4.83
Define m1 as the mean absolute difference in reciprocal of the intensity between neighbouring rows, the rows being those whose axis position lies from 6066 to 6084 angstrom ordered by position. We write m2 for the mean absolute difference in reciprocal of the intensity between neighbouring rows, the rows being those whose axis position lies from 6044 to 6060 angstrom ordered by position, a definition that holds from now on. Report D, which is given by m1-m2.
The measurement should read -0.003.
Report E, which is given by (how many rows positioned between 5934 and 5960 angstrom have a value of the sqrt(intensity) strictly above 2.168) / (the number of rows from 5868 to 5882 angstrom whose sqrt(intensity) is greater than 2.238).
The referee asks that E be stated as 2.3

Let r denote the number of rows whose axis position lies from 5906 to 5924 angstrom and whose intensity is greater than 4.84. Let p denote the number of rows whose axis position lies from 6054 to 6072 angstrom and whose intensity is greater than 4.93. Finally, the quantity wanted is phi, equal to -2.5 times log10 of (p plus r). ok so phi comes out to -1.19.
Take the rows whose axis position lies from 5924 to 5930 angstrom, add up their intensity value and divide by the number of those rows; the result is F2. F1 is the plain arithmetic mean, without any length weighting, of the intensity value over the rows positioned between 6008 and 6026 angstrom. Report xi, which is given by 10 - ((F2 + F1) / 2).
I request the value 5.36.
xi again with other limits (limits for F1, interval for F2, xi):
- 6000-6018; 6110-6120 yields 5.07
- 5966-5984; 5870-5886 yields 5.02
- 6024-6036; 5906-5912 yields 5.23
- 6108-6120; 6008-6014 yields 5.14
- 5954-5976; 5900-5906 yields 5.22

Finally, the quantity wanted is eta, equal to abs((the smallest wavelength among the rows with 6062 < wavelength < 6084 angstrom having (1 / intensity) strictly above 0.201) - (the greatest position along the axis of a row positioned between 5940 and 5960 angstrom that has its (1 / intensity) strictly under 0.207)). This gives 108 angstrom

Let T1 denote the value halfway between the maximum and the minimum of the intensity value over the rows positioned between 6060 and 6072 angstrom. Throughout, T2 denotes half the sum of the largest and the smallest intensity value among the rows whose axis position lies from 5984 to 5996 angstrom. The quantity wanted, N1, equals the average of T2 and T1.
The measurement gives 4.68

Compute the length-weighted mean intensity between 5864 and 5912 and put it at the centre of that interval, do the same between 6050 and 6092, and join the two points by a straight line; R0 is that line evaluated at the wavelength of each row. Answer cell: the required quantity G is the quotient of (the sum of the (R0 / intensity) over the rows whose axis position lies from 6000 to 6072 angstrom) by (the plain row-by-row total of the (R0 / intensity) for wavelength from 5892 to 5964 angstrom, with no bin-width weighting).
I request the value 0.986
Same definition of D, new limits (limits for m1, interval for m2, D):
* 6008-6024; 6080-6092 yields 0.001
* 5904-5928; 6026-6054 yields -0.003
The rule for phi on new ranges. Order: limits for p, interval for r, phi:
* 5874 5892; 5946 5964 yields -1.75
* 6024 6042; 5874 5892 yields -2.11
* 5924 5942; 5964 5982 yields -2.26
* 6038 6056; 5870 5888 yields -2.26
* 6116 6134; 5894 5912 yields -0.75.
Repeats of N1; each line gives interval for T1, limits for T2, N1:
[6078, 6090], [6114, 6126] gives 4.80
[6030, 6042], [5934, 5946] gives 5.00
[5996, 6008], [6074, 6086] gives 4.94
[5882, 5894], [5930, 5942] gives 4.69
